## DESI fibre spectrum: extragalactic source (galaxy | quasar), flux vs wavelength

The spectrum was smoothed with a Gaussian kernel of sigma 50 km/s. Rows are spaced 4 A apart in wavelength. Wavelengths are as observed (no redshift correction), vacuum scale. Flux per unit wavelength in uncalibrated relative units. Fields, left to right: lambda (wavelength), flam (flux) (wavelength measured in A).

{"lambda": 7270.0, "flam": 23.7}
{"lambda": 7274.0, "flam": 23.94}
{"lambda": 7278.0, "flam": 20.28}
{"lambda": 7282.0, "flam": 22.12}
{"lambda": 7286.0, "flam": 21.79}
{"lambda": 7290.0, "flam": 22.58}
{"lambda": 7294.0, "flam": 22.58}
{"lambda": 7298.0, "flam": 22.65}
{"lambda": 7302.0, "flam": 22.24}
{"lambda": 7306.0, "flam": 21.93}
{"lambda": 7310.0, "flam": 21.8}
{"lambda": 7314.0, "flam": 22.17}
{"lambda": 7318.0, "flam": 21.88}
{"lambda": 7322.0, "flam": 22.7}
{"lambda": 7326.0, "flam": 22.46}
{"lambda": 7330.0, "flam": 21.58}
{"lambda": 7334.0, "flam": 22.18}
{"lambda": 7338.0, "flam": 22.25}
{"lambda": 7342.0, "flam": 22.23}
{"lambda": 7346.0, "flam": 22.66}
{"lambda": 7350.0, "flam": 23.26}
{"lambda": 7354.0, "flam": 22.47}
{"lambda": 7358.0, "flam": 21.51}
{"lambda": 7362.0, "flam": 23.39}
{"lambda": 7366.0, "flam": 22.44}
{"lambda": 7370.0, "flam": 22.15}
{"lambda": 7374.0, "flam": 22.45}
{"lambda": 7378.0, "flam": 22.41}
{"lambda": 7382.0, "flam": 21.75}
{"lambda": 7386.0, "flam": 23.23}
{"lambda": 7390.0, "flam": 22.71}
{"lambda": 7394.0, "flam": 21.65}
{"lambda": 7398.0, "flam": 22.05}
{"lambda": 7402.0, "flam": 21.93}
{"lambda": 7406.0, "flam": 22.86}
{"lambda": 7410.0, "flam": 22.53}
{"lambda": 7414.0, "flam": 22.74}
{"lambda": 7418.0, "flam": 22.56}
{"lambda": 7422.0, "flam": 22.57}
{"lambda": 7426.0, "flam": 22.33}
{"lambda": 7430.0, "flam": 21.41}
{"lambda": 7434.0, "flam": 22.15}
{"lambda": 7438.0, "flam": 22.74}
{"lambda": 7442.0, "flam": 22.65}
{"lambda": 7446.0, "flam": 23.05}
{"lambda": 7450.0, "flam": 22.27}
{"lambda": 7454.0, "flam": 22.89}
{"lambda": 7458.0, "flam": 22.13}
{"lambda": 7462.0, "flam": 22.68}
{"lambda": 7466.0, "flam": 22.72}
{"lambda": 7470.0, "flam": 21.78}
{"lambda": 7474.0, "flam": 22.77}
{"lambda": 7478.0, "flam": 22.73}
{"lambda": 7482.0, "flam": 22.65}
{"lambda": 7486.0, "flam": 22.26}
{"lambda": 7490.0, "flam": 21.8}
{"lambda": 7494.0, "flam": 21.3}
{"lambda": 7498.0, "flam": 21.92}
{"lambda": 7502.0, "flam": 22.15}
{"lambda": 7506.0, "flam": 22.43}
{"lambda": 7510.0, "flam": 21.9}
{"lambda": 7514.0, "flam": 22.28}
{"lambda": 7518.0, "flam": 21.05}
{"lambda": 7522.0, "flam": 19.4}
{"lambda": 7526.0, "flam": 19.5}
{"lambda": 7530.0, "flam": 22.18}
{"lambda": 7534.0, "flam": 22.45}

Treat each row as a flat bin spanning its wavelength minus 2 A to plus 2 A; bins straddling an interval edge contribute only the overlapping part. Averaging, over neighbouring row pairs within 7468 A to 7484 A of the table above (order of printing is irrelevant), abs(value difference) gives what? 0.37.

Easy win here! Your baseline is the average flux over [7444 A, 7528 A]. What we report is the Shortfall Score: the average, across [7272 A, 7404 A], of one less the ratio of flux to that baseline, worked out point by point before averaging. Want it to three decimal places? -0.014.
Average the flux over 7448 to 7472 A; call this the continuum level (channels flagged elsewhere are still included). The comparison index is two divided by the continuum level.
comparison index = 0.0892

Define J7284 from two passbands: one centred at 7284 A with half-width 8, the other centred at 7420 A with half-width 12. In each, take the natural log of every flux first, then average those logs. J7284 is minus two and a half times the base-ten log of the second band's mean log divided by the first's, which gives -0.011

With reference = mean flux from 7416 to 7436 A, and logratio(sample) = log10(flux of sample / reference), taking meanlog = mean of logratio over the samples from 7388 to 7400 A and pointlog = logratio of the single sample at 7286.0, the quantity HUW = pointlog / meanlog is 5.8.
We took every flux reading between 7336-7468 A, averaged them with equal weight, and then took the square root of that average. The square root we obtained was 4.74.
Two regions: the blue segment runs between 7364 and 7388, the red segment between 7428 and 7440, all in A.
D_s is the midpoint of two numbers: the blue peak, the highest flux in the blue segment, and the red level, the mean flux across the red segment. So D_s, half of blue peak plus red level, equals 22.7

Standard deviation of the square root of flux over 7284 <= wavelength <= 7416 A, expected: 0.050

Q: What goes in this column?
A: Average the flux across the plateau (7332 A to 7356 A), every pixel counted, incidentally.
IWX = 22.5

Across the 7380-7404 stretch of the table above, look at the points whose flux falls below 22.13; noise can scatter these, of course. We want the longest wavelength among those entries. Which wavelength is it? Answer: 7402.0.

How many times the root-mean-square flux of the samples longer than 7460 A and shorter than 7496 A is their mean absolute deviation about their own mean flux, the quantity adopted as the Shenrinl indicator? 0.020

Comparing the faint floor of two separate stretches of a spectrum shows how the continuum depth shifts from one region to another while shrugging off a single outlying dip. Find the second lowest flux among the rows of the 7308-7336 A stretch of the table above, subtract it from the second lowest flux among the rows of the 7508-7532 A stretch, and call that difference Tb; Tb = -2.3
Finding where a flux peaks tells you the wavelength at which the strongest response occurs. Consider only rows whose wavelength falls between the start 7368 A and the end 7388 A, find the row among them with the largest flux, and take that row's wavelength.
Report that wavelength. 7386.0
